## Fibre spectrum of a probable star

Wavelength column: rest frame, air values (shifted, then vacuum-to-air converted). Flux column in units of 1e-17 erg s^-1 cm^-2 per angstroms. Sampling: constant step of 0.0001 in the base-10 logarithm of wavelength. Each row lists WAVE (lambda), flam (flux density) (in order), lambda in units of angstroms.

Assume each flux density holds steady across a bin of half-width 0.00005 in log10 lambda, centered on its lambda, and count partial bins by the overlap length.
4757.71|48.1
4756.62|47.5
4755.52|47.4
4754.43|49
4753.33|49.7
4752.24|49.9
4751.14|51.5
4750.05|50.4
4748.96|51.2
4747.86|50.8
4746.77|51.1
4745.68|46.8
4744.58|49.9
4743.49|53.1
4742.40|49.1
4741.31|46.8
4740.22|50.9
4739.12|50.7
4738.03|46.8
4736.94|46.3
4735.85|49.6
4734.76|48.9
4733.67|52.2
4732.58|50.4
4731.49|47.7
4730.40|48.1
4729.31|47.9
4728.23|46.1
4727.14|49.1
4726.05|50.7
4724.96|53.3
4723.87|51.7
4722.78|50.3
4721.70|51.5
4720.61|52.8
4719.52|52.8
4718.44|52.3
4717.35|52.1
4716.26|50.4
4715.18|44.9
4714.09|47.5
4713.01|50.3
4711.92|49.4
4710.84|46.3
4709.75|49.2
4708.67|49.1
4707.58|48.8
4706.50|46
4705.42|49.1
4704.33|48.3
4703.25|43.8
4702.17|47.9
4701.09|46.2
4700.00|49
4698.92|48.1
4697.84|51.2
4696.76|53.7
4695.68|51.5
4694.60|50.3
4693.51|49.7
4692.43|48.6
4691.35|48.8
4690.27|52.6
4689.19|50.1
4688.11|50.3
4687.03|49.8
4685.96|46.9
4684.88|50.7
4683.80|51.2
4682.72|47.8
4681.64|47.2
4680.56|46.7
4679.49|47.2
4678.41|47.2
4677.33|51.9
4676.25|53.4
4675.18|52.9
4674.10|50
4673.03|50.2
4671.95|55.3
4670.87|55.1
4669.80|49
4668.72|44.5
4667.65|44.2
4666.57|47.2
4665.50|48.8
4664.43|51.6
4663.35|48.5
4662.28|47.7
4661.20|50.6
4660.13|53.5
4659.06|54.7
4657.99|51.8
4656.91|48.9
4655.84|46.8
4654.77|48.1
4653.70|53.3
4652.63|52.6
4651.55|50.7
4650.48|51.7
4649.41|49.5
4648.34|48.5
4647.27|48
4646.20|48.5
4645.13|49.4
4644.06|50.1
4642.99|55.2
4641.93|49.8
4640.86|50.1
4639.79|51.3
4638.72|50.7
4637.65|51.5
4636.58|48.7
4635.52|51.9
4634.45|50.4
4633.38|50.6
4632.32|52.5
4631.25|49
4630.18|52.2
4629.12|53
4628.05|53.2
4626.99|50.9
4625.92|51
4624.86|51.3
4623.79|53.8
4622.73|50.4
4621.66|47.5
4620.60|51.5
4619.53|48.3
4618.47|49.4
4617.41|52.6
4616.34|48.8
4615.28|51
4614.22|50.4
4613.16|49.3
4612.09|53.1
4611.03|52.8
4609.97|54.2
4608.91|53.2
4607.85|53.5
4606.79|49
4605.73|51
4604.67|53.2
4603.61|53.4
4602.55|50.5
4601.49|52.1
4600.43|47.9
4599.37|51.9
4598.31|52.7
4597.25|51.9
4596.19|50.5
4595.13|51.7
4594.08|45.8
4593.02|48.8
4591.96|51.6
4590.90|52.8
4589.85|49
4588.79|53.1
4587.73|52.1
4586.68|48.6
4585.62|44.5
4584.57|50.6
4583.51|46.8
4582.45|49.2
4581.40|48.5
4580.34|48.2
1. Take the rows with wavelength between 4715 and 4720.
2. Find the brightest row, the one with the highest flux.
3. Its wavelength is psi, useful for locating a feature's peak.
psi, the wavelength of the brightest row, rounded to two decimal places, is 4719.52 angstroms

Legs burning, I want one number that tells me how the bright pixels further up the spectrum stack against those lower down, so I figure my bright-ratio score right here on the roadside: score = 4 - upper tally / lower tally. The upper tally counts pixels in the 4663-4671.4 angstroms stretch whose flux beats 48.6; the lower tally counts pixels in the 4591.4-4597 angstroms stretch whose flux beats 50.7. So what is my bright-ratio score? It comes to 2.00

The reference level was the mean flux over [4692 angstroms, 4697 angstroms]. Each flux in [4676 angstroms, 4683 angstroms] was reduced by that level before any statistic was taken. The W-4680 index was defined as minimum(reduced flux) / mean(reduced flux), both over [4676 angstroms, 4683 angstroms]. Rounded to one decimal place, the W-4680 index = 2.0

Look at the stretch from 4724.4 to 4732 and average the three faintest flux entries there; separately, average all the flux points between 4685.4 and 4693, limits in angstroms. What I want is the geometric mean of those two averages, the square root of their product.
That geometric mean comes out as 48.4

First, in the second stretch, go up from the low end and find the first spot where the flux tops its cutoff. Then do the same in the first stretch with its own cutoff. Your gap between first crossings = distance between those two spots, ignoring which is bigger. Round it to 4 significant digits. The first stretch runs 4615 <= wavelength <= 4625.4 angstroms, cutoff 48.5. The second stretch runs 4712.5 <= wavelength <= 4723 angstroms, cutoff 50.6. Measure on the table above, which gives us 102.1 angstroms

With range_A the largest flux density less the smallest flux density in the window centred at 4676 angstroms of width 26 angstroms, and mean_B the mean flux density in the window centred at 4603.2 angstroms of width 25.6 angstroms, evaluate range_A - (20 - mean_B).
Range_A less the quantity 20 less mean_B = 42.4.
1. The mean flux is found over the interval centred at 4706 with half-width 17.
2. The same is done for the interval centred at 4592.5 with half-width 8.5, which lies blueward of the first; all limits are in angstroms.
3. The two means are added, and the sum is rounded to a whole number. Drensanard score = 100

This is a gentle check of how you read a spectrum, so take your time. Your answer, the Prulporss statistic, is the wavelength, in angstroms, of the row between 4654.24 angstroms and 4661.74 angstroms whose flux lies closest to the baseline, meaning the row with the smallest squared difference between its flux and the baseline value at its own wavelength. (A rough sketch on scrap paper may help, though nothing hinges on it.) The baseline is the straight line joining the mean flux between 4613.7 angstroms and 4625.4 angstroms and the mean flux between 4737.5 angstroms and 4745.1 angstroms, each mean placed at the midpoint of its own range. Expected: 4661.20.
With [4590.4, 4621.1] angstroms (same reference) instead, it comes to 4602.55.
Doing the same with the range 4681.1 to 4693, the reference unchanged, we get 4689.19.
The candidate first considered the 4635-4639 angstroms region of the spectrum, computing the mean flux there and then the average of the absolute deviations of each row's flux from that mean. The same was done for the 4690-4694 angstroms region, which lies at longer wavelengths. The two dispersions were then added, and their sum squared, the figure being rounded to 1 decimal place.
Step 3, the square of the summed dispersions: 5.5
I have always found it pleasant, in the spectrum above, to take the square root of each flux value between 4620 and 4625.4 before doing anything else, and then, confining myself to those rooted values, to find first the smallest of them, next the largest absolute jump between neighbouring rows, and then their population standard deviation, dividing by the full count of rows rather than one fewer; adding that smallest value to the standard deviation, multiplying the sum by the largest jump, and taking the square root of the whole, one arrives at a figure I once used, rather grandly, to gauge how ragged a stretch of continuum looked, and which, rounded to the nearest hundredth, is 1.41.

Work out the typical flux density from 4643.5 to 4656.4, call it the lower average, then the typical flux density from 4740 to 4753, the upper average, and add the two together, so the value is 100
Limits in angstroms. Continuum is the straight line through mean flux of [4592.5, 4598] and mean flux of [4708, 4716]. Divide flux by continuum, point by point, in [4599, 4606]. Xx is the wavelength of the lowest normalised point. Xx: 4600.43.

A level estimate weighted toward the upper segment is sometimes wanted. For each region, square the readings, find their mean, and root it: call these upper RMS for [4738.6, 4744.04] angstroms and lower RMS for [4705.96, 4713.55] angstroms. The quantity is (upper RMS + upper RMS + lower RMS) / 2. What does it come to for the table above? 74.4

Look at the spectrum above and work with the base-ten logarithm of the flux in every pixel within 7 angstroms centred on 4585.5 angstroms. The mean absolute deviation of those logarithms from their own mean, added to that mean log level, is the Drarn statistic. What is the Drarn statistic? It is 1.71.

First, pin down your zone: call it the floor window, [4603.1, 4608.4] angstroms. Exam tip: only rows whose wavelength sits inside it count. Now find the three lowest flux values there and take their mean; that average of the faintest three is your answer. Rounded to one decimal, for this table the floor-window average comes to 51.1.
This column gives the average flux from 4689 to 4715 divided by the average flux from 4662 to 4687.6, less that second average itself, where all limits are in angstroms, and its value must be -48.4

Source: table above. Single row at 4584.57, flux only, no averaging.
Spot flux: 50.6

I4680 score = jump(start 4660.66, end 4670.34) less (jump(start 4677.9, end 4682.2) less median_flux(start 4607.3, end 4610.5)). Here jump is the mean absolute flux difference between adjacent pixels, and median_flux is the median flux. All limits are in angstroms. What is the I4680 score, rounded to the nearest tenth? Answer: 55.5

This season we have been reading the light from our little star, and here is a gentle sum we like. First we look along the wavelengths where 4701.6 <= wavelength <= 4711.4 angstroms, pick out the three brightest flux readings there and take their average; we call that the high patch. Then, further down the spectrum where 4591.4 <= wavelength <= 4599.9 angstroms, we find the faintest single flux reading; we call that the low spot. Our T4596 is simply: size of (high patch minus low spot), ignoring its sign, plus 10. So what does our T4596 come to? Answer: 13.3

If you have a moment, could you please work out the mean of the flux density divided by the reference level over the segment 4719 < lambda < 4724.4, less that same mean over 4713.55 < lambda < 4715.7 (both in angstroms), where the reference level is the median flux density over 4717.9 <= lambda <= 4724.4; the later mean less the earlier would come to 0.108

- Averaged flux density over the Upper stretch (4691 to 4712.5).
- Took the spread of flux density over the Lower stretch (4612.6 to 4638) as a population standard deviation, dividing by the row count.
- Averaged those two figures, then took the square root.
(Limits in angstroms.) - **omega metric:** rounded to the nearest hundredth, 5.02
